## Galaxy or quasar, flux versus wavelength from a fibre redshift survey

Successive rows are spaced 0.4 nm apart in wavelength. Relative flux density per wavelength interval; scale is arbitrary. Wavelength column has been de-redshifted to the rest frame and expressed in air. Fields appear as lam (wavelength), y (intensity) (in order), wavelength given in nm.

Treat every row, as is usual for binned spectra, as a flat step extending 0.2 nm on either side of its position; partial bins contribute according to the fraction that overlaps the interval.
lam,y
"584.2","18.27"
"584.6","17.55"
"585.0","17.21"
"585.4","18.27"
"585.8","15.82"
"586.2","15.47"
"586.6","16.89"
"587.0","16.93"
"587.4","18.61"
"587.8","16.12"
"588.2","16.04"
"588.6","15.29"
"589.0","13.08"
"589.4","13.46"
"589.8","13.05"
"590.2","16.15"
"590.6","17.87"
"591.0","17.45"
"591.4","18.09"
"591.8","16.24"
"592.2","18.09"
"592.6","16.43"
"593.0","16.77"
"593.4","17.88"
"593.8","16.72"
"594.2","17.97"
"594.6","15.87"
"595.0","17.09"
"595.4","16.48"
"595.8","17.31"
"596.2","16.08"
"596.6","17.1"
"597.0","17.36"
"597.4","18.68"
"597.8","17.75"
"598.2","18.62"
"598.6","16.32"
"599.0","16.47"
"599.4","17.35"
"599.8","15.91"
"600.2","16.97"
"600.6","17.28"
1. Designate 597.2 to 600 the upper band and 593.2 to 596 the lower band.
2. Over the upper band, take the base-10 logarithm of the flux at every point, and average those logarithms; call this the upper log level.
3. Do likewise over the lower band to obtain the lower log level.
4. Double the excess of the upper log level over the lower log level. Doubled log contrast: 0.012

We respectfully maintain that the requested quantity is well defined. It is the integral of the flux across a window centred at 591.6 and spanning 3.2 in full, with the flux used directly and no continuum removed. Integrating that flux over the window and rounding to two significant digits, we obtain 55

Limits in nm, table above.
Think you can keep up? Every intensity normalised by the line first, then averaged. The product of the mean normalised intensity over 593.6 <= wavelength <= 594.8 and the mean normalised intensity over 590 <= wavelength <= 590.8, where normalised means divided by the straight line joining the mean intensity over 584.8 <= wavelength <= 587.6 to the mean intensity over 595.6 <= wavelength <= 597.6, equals 0.97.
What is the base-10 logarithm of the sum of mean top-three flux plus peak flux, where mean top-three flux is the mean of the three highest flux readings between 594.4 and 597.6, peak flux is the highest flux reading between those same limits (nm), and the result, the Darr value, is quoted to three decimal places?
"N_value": 1.562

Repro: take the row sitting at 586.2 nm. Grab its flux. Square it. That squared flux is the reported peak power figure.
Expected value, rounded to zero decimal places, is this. 239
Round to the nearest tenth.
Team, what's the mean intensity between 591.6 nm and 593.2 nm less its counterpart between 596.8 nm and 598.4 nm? -1.2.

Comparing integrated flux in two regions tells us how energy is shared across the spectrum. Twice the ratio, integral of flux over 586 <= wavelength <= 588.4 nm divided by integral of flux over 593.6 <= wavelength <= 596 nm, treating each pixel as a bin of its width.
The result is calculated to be 1.97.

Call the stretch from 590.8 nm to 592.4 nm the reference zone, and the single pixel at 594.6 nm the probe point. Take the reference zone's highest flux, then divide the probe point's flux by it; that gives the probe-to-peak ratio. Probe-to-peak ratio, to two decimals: 0.88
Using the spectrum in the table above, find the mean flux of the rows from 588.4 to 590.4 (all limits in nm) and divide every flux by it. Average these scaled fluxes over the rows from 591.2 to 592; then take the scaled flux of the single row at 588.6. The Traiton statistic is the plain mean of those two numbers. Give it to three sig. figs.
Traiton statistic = 1.14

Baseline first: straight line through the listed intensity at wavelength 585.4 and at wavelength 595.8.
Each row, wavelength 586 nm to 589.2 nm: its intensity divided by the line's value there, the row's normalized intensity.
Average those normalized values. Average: 0.89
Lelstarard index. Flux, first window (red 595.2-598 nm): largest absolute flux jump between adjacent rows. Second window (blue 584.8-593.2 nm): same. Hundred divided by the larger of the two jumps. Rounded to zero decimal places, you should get 32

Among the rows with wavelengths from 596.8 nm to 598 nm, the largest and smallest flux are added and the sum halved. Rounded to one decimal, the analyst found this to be 18.0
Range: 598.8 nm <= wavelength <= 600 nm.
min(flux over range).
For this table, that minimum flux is 15.91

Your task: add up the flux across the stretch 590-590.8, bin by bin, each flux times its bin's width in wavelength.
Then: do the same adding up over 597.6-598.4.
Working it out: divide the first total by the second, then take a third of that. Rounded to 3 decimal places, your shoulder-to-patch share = 0.312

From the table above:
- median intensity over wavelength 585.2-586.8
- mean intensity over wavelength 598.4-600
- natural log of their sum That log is 3.49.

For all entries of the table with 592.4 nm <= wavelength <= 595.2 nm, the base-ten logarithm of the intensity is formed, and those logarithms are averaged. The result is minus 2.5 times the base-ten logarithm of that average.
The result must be -0.224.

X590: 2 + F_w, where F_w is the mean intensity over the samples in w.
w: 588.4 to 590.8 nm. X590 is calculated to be 16.8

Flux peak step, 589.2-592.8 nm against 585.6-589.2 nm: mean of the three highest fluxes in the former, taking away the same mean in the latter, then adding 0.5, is 1.04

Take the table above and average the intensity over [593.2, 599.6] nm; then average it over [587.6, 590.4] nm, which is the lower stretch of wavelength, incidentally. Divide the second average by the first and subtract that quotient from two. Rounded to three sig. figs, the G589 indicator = 1.14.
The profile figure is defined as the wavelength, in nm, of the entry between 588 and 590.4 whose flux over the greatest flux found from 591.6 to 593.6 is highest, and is 590.2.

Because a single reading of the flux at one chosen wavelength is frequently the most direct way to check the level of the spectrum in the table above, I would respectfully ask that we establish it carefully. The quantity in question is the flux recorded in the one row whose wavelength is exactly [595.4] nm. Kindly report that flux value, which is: 16.48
